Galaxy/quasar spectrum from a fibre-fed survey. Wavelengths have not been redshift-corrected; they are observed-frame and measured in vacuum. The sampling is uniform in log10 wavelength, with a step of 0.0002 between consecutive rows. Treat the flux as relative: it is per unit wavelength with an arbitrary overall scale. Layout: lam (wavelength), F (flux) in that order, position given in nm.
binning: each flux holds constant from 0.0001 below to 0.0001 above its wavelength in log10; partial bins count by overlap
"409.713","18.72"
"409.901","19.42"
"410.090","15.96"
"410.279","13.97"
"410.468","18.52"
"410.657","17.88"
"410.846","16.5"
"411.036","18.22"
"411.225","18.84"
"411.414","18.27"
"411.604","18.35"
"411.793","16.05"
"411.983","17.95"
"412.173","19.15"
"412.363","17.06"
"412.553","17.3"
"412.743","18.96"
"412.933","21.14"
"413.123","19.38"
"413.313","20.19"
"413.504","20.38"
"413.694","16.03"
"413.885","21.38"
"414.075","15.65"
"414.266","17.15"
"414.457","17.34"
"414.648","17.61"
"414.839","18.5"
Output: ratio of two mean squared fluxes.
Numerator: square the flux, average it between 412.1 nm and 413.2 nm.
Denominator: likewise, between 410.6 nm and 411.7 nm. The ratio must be 1.10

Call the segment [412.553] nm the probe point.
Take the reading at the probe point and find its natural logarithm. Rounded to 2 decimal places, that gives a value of 2.85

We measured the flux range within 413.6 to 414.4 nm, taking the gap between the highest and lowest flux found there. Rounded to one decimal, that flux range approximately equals 5.7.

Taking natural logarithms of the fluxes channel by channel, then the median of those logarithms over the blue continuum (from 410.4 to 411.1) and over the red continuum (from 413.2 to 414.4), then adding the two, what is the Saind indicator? 5.82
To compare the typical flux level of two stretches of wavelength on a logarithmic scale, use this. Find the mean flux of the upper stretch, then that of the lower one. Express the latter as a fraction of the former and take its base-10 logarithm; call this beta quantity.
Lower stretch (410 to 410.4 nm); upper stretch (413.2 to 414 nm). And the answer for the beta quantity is -0.11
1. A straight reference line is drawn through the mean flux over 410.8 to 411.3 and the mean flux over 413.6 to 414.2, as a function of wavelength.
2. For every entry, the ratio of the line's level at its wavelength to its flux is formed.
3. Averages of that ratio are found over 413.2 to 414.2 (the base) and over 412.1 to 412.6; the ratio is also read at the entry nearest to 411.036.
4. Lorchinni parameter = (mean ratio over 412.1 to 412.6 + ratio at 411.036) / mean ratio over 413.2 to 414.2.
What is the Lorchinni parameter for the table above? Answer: 2.06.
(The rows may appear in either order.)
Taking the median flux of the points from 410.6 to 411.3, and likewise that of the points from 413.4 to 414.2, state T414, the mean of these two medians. 18.1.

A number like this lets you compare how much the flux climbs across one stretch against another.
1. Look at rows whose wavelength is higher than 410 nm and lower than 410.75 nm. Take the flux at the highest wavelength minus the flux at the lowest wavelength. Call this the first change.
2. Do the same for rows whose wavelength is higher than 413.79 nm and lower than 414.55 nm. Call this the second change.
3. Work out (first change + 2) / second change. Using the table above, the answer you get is -1.0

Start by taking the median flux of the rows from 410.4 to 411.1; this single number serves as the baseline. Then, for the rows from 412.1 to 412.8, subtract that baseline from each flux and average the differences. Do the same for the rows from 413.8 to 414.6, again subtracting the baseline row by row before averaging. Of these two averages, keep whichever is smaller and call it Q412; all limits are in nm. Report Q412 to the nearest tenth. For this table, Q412 -0.2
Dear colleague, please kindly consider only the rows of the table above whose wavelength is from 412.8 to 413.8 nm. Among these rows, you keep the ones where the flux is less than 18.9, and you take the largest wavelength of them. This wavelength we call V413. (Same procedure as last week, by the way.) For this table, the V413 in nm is 413.694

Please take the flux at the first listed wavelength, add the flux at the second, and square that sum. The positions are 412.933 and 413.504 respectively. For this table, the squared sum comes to 1724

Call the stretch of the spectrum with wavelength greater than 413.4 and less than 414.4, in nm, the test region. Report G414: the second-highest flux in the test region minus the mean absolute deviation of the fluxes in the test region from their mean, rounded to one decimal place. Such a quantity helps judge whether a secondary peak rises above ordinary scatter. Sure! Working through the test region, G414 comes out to 18.2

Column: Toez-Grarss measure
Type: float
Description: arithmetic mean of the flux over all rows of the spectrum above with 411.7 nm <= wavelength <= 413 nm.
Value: 18.2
